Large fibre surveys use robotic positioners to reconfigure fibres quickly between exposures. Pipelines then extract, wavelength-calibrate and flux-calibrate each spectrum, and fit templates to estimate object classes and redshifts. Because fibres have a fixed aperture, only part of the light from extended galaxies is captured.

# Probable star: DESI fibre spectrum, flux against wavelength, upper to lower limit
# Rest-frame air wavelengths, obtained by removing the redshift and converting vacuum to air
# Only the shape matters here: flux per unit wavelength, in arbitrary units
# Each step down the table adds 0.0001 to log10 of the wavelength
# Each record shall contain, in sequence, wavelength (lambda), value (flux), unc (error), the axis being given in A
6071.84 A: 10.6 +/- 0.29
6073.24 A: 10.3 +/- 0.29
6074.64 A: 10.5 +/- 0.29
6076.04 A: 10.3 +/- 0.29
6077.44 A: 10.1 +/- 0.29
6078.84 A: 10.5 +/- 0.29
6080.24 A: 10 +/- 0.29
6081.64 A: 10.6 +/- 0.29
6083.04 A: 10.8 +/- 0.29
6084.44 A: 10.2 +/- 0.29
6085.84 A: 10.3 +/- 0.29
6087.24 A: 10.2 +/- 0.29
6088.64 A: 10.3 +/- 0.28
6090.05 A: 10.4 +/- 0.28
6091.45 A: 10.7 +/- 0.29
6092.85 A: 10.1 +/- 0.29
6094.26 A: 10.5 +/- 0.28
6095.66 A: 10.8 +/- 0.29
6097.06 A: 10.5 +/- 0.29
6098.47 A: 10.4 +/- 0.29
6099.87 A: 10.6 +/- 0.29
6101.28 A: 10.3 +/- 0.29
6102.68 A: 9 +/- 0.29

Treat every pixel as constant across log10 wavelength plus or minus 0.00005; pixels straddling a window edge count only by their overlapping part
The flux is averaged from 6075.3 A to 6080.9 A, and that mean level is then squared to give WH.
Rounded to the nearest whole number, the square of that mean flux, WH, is 105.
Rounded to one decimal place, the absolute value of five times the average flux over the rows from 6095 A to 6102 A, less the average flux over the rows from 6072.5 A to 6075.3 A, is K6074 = 42.2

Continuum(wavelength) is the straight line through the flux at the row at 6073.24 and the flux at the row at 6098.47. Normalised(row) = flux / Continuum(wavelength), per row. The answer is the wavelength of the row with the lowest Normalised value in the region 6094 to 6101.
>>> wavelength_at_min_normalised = 6098.47 A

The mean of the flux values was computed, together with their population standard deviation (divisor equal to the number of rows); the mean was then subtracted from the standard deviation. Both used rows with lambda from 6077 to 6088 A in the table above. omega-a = -10.1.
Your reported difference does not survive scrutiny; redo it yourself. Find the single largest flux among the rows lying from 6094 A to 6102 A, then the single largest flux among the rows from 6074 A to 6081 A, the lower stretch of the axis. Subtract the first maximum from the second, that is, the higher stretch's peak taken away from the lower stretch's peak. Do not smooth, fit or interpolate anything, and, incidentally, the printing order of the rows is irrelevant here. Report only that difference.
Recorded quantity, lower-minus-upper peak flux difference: -0.30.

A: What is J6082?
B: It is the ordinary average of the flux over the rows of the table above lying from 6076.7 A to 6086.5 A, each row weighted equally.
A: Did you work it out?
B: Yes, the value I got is 10.4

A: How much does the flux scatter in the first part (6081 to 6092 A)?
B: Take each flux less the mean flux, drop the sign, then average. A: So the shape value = 0.20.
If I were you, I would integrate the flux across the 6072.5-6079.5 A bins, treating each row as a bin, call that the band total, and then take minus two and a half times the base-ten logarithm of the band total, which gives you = -4.65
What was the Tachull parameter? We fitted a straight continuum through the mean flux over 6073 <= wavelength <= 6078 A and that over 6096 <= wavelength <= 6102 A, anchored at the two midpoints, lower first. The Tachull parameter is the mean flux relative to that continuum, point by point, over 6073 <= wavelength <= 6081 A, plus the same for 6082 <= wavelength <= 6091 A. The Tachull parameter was 2.00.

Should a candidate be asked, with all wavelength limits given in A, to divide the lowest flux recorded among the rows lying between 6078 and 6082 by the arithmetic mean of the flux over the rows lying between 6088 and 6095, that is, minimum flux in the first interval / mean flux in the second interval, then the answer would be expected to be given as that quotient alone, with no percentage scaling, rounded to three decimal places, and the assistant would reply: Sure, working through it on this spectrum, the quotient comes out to 0.962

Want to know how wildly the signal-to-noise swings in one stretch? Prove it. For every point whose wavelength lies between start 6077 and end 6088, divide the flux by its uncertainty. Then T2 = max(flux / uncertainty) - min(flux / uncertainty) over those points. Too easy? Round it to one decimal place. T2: 2.8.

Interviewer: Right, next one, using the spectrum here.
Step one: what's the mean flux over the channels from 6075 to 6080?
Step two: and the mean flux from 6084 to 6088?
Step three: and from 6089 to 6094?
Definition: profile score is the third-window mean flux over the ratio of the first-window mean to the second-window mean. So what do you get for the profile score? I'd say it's 10.3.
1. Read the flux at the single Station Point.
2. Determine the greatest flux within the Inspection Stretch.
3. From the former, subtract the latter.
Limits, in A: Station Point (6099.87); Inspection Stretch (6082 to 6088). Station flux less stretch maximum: -0.20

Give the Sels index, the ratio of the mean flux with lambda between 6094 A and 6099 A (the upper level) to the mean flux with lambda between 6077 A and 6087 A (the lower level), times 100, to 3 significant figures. 102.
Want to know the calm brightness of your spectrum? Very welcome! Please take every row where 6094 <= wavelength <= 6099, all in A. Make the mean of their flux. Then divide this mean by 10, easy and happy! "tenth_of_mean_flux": 1.06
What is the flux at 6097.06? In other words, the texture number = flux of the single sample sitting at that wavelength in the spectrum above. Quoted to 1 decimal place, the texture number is 10.5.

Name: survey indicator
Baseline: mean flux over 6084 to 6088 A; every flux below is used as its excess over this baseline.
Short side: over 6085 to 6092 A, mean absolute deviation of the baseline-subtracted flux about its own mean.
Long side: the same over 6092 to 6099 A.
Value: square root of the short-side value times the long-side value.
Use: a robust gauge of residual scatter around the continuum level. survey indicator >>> 0.15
